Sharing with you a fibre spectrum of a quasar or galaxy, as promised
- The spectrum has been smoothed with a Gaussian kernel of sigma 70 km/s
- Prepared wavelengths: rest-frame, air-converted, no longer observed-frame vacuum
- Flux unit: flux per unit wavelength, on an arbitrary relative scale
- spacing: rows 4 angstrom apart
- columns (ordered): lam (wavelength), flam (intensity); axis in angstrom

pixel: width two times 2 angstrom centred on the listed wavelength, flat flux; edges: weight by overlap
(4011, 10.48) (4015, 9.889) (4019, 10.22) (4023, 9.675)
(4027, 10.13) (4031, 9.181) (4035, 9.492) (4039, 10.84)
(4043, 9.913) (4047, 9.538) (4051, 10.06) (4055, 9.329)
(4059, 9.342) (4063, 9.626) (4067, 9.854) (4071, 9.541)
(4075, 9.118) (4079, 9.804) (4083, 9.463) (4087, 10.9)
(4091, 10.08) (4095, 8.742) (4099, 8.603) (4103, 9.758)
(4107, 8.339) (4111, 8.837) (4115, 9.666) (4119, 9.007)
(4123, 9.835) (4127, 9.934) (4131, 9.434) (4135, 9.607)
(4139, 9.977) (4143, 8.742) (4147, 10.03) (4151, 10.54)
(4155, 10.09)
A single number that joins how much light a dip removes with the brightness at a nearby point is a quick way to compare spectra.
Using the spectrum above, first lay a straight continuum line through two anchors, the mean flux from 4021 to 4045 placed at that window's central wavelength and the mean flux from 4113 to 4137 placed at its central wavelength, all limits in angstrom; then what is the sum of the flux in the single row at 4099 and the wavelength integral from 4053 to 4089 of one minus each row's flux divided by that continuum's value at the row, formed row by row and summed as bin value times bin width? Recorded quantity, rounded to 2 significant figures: 8.9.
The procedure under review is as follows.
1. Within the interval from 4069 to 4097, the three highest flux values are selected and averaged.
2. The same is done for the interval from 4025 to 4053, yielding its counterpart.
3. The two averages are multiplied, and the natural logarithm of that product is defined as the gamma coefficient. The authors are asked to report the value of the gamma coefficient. 4.66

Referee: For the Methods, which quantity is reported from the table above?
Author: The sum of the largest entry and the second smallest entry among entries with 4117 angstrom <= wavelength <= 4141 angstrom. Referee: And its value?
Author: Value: 19.4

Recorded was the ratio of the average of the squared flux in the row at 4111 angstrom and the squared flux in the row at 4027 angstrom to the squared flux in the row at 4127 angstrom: 0.92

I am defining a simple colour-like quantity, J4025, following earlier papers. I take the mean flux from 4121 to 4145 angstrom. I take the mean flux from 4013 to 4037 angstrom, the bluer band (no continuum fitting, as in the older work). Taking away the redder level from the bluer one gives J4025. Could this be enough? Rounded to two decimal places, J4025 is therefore 0.18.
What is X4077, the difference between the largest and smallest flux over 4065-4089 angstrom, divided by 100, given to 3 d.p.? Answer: 0.018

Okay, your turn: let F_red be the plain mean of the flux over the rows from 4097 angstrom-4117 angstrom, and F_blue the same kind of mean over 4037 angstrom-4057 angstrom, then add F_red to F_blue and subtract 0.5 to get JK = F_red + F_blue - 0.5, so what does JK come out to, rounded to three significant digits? 18.5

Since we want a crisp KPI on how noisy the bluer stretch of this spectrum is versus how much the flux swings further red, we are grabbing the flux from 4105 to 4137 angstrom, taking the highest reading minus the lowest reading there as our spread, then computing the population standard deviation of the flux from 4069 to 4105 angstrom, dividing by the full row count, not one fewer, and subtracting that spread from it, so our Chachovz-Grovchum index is -0.9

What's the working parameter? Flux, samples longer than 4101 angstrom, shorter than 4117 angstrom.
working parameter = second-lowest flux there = 8.837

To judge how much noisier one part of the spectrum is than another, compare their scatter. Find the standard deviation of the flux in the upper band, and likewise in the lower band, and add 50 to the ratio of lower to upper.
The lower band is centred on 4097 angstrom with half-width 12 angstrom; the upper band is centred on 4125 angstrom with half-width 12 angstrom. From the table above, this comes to 53.0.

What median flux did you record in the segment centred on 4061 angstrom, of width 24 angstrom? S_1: 9.58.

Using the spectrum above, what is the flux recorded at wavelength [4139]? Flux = 9.977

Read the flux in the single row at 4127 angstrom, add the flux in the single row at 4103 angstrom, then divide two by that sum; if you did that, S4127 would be 0.102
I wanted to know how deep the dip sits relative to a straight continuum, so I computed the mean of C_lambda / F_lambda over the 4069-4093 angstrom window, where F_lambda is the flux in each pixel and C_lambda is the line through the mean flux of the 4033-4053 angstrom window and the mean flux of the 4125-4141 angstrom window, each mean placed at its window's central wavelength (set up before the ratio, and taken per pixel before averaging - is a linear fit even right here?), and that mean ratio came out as 1.01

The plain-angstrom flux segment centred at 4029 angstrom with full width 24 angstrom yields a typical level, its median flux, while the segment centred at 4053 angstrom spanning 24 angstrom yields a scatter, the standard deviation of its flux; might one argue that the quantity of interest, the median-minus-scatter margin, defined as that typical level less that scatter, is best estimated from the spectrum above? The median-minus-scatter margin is 9.6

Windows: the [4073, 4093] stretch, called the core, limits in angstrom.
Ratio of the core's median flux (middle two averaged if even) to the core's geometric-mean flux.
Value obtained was 0.99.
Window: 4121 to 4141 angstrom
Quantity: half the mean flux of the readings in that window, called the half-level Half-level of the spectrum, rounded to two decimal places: 4.88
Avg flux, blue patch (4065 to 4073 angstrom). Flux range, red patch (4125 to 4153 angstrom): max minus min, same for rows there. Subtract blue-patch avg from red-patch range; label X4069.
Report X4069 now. -7.90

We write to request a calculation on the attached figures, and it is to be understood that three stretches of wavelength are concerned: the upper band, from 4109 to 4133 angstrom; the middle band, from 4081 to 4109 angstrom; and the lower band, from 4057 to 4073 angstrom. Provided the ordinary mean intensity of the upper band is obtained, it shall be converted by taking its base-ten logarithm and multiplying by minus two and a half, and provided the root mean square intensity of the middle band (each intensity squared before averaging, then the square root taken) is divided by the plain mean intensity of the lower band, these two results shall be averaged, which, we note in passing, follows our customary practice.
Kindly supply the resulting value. -0.727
